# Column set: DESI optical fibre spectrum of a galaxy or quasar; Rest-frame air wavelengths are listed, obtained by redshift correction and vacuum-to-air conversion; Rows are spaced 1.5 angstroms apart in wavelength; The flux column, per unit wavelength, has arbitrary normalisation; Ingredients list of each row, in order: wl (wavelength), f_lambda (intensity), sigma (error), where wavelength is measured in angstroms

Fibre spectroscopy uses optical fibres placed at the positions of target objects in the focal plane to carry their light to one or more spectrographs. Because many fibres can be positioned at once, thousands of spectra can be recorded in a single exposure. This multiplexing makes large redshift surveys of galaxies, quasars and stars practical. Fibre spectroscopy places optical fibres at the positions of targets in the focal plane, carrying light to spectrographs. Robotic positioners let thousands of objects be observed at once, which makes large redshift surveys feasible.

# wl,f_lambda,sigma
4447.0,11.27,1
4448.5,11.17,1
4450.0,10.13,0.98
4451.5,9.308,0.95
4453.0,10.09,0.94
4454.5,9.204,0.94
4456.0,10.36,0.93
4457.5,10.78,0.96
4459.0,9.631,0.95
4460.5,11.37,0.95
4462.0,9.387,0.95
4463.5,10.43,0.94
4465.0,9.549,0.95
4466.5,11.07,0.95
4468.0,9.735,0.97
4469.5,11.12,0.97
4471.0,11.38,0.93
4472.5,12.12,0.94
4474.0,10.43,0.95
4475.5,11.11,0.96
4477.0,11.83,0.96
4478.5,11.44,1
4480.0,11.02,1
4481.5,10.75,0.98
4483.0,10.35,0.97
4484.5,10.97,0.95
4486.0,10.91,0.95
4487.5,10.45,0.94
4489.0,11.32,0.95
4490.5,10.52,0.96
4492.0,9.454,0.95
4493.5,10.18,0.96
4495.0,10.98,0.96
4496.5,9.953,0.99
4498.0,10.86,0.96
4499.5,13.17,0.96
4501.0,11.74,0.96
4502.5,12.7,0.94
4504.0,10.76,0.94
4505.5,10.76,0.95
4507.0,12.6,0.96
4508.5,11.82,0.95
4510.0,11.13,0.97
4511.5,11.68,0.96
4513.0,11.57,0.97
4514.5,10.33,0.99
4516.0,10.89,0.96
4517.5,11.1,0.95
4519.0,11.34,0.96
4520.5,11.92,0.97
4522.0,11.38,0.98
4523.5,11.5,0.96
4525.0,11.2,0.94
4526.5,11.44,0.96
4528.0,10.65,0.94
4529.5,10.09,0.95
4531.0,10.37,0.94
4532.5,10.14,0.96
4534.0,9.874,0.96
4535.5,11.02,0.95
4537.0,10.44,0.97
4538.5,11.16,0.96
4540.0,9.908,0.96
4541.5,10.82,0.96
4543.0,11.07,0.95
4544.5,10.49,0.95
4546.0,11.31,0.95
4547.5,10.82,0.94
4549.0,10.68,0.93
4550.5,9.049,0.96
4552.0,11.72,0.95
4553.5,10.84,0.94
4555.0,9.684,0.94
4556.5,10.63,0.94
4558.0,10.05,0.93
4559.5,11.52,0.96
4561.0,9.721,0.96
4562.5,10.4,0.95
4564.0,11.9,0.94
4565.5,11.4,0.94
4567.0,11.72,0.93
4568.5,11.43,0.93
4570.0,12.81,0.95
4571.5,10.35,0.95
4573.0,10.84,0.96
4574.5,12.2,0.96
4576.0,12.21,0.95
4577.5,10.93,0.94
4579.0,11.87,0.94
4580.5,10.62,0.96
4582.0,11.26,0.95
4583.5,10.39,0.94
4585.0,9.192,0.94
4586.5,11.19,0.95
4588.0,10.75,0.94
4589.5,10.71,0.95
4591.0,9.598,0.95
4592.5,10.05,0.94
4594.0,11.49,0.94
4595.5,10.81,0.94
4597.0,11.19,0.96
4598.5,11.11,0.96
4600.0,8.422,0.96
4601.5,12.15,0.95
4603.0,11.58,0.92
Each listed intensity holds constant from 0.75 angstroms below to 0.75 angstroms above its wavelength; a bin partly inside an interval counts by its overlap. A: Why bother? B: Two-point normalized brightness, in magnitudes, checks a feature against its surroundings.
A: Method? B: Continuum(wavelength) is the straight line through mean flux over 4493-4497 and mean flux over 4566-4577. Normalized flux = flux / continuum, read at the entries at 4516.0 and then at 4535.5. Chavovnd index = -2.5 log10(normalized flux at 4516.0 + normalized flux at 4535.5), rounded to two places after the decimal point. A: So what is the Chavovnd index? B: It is -0.76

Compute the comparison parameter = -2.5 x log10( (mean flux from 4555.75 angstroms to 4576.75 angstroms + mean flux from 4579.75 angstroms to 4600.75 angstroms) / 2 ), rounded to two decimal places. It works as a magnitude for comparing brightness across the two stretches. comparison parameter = -2.59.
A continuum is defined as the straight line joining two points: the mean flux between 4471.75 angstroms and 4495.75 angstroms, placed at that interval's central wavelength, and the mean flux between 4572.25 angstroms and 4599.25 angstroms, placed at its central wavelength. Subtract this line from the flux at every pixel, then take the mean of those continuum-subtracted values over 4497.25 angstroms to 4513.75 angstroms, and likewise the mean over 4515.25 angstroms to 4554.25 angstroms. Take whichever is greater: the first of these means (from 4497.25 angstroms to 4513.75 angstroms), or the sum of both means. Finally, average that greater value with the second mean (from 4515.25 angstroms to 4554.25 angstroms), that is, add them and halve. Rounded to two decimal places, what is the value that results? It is 0.38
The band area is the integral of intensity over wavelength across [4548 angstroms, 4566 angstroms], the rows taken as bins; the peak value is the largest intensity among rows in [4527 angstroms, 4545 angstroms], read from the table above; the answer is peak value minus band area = -180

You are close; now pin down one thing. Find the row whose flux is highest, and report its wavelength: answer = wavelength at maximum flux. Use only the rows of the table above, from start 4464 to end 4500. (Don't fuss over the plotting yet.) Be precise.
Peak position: 4499.5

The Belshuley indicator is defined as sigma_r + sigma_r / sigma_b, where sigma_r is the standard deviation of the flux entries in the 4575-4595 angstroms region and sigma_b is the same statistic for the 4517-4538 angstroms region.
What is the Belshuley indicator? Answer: 2.2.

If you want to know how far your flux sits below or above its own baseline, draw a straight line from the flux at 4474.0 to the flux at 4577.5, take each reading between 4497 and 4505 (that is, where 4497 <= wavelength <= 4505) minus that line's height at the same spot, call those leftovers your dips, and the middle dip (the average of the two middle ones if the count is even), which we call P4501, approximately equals 1.2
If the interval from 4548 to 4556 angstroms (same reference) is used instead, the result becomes -0.1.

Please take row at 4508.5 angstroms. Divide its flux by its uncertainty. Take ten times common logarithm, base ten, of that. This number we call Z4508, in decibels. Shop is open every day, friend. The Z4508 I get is 10.9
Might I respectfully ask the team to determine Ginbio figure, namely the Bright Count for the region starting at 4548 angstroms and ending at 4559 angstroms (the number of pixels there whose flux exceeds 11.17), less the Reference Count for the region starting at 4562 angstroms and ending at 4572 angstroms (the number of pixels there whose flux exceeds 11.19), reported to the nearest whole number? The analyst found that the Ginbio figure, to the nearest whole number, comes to -4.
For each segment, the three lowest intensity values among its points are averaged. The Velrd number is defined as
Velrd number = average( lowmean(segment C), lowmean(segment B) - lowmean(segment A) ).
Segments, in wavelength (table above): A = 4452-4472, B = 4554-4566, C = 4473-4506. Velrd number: 5.15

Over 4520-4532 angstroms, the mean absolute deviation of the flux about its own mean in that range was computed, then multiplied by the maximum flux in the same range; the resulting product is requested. 6.2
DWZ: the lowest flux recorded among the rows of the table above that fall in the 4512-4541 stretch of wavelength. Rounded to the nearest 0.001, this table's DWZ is 9.874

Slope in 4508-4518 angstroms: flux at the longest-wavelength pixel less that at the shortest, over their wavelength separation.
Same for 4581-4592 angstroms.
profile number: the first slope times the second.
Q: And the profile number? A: 0.015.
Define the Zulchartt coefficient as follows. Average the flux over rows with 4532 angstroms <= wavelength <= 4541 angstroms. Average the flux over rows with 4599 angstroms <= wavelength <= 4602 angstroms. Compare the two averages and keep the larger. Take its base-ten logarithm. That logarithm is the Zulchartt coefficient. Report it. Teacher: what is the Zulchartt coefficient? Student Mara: 1.02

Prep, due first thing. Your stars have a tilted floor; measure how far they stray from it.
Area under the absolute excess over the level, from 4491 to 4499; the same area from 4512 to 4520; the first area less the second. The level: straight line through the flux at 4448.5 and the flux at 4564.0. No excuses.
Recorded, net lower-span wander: 5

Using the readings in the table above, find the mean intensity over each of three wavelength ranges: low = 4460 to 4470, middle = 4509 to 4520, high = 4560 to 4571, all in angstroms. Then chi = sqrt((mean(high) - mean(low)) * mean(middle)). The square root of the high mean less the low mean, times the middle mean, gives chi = 3.3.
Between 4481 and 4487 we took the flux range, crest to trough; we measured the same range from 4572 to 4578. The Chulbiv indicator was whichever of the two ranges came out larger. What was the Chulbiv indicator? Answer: 1.4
